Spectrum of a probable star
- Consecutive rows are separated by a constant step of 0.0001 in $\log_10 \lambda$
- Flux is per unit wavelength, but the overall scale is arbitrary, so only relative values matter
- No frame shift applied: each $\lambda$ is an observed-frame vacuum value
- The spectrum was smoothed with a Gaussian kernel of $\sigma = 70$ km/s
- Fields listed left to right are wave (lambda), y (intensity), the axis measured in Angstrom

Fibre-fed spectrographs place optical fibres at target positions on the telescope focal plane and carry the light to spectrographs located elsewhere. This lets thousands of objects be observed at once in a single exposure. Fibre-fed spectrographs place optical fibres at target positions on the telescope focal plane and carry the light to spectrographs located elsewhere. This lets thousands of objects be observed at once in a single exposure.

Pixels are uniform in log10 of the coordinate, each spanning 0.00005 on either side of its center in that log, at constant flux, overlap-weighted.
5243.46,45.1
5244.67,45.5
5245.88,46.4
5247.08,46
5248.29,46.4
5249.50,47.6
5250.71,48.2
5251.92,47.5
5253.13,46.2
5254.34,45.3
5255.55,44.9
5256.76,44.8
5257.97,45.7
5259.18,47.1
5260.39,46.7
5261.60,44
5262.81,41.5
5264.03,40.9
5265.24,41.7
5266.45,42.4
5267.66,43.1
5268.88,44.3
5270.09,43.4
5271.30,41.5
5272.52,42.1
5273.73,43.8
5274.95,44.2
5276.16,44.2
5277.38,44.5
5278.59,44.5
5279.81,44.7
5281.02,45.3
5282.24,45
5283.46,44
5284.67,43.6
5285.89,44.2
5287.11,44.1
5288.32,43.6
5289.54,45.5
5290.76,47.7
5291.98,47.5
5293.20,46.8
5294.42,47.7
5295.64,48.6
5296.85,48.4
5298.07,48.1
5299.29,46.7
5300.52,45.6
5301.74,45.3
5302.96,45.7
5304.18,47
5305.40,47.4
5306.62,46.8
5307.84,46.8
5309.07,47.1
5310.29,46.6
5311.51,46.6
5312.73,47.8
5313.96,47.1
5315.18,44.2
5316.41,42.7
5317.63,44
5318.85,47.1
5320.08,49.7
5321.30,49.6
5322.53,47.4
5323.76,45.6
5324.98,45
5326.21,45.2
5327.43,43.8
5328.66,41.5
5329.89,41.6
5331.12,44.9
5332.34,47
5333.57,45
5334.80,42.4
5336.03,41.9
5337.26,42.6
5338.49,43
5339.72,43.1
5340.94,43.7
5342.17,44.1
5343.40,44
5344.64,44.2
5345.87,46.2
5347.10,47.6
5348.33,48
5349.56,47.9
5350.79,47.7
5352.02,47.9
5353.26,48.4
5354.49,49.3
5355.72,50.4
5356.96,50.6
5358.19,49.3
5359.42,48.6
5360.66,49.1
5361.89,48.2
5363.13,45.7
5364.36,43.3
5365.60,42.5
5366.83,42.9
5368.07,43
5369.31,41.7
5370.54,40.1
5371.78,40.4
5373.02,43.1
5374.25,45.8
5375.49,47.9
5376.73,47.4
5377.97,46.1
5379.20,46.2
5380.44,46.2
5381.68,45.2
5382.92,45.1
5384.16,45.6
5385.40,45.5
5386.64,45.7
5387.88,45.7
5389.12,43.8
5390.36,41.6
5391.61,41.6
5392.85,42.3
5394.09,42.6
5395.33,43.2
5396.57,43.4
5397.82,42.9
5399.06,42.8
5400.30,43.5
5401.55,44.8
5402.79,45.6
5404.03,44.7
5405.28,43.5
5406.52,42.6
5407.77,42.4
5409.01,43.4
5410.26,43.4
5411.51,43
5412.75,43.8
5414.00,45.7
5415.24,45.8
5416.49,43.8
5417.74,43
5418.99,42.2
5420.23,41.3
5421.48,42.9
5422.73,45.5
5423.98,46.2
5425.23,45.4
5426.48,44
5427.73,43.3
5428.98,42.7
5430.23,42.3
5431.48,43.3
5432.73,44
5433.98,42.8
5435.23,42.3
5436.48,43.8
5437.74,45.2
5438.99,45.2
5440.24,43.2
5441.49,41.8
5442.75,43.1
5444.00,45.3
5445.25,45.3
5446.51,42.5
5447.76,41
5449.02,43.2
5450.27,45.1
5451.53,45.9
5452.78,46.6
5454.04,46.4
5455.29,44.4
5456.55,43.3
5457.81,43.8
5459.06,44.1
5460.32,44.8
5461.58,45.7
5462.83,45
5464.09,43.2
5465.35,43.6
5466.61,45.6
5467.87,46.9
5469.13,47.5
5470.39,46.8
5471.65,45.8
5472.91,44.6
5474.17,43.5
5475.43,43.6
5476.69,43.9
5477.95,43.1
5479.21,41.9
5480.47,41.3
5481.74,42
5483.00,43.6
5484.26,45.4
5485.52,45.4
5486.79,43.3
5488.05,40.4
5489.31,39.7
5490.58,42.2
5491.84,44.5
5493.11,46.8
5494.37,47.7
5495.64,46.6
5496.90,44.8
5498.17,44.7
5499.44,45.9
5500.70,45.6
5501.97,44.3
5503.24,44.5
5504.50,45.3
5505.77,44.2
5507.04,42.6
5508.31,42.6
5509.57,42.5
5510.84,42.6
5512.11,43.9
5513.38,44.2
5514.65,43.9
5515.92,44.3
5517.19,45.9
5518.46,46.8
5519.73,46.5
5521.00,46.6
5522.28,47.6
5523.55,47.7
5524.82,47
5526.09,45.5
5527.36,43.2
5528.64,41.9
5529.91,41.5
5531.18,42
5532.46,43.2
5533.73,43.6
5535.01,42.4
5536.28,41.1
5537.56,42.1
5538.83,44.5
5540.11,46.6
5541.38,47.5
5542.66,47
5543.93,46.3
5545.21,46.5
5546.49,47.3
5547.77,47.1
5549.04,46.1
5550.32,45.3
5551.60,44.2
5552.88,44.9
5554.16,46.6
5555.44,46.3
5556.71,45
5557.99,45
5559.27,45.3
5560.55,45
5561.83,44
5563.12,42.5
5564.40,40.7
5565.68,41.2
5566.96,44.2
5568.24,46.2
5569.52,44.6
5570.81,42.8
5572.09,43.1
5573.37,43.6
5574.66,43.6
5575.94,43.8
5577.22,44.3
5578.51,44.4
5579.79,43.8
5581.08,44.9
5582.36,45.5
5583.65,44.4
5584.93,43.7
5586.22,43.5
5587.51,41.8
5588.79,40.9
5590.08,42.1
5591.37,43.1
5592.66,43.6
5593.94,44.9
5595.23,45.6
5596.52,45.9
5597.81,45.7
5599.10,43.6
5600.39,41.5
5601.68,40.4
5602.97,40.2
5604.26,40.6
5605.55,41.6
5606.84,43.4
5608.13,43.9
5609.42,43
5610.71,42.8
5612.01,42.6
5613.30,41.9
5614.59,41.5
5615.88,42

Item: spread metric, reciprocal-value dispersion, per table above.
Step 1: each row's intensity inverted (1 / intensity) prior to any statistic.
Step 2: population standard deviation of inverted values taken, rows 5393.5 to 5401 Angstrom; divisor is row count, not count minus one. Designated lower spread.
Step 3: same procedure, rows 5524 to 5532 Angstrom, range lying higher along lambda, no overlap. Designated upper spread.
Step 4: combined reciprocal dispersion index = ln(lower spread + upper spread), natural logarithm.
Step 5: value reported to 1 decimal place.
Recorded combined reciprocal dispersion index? -6.7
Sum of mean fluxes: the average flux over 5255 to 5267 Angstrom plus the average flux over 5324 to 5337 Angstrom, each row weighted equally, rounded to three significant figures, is 87.8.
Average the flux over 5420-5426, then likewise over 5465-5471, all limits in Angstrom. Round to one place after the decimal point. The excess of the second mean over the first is 1.8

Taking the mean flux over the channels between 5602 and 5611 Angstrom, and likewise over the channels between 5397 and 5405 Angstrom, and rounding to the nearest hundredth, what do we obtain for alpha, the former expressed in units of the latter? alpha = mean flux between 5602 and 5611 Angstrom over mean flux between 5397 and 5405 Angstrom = 0.96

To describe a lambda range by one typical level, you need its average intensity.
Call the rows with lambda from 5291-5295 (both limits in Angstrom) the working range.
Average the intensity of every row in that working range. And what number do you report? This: 47.3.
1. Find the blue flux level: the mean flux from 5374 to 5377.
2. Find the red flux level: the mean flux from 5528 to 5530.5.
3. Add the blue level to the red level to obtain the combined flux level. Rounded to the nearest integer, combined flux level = 89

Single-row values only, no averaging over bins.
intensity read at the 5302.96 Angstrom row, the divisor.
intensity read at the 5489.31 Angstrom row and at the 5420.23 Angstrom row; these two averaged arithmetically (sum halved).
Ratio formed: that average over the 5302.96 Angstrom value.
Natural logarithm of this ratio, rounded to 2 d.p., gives -0.12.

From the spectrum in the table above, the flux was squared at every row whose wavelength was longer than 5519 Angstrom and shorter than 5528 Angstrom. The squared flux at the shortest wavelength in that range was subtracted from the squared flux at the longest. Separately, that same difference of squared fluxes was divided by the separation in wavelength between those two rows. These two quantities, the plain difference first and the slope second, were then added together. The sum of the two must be -335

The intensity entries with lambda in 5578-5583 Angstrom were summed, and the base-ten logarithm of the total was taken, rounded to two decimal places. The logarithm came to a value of 2.25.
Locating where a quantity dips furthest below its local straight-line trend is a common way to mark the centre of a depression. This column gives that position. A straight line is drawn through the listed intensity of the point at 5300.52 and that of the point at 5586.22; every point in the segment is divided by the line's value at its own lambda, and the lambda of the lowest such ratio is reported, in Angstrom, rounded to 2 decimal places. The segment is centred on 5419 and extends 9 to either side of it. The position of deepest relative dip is 5420.23 Angstrom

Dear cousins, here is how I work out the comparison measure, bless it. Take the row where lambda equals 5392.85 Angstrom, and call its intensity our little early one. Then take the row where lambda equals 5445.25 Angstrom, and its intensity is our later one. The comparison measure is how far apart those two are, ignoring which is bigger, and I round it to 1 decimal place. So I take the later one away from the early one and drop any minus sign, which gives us 3.0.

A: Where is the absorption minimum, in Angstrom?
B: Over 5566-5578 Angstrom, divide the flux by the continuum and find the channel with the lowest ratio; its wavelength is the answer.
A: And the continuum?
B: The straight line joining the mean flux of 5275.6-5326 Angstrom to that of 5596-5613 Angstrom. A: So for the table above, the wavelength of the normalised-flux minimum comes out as 5570.81 Angstrom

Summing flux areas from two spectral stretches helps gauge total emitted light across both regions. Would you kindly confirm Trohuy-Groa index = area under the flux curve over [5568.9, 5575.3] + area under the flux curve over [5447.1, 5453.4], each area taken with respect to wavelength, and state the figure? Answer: 558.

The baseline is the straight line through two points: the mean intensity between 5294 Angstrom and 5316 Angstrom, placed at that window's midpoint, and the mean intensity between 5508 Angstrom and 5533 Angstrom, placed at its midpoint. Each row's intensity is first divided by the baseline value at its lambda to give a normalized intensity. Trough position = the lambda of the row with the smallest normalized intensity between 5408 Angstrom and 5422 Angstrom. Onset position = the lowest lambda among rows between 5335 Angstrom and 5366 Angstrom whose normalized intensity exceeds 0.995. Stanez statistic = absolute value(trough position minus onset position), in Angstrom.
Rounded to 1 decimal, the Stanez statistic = 74.4 Angstrom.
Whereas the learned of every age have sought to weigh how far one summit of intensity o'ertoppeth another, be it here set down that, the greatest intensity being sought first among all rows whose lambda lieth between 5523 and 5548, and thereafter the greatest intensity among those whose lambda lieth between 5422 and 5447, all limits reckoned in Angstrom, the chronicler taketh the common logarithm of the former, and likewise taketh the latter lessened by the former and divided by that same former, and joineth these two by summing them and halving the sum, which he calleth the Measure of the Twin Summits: 0.824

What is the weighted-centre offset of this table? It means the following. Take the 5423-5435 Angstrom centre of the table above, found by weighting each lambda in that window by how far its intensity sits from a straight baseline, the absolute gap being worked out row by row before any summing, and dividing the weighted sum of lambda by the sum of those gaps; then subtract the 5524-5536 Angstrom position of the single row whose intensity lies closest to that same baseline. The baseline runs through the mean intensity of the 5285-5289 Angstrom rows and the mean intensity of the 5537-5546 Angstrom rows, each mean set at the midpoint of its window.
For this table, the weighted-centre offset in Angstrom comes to -96.4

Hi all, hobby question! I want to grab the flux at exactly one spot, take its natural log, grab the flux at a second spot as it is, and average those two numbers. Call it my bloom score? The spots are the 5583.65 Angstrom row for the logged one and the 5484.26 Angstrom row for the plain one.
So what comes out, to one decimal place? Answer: 24.6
